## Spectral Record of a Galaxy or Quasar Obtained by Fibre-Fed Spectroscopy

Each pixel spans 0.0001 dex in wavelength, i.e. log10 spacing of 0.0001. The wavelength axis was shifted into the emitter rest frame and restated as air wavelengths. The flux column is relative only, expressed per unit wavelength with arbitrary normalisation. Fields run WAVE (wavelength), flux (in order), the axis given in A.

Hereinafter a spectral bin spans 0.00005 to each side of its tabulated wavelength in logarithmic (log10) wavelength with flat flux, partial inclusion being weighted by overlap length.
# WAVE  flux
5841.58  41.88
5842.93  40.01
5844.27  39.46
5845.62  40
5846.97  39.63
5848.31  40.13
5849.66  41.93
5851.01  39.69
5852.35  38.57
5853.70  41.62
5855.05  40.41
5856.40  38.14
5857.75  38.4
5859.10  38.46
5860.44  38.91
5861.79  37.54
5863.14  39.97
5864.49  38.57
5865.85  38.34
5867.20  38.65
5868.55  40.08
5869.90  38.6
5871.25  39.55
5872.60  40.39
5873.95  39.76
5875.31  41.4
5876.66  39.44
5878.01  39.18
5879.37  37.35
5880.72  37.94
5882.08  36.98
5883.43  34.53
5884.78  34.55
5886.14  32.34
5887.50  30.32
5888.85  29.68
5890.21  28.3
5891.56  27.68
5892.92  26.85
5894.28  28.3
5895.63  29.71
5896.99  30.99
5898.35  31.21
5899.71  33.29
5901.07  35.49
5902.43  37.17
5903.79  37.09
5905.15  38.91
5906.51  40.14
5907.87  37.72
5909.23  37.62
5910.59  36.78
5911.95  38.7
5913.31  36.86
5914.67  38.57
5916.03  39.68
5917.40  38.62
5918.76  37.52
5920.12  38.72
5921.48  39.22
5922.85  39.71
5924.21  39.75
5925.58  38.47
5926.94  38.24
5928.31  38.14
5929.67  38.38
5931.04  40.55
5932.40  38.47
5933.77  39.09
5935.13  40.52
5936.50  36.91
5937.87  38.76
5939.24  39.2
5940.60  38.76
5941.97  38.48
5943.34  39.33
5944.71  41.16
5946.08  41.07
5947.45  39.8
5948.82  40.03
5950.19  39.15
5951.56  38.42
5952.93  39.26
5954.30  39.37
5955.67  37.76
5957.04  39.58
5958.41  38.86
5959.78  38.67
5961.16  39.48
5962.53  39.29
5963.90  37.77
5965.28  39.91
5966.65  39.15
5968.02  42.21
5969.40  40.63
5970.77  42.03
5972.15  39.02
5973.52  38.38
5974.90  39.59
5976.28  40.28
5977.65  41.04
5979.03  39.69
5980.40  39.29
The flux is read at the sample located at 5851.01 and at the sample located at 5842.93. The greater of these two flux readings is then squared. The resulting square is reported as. 1601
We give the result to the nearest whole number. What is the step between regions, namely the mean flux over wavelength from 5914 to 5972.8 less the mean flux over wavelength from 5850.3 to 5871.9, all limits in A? 0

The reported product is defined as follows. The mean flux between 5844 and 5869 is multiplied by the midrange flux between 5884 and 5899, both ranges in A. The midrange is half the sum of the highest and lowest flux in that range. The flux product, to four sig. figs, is 1209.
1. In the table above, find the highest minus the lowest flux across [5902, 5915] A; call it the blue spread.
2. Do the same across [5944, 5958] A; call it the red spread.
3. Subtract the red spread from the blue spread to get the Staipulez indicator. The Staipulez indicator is -0.04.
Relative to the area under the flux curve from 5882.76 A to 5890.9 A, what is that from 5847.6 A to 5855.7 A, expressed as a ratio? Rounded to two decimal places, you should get 1.27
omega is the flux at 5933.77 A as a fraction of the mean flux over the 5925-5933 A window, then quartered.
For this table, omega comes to 0.252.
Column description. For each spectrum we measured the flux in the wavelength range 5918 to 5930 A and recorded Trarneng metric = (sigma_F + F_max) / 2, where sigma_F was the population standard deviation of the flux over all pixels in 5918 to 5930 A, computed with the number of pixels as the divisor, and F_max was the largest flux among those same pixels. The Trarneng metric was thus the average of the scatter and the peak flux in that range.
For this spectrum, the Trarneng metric 20.2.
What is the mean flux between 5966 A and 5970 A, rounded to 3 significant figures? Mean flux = 40.7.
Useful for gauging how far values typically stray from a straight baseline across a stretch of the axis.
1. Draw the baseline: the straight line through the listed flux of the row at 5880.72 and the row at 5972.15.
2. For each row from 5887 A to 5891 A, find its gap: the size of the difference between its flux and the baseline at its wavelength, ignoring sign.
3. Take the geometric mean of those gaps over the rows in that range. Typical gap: 8.6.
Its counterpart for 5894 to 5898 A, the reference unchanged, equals 8.4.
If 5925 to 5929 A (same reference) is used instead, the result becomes 0.0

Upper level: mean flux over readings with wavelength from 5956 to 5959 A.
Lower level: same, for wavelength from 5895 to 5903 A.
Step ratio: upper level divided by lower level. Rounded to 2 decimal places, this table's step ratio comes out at 1.19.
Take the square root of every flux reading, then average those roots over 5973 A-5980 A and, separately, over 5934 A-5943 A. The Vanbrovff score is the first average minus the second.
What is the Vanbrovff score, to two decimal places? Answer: 0.08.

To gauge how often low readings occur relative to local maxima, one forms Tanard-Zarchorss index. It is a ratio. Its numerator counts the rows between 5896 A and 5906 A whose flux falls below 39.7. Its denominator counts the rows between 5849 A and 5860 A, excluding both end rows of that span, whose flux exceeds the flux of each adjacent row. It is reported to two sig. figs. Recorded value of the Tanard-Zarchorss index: 7.0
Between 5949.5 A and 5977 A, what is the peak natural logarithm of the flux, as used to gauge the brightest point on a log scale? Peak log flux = 3.743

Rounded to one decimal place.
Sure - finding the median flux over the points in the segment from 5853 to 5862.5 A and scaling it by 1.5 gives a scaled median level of 57.7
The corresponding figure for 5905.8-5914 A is 56.5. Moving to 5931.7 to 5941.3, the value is 58.1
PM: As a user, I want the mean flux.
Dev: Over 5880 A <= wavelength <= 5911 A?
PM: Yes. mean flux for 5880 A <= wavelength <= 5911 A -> 33.6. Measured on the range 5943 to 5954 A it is 39.8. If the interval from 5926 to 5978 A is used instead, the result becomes 39.4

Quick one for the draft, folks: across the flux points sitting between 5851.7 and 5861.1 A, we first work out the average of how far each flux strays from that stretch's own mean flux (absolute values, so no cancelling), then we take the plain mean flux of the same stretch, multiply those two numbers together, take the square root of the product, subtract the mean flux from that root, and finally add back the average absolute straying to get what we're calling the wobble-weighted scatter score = -31.8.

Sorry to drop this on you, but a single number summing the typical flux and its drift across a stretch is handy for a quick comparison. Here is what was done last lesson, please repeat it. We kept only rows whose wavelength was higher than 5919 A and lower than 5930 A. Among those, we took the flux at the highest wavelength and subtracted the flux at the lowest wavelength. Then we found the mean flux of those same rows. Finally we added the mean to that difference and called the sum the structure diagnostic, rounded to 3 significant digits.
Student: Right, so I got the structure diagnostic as 38.5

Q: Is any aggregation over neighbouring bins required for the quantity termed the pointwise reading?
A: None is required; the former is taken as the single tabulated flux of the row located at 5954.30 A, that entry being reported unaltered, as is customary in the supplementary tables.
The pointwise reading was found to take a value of 39.37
